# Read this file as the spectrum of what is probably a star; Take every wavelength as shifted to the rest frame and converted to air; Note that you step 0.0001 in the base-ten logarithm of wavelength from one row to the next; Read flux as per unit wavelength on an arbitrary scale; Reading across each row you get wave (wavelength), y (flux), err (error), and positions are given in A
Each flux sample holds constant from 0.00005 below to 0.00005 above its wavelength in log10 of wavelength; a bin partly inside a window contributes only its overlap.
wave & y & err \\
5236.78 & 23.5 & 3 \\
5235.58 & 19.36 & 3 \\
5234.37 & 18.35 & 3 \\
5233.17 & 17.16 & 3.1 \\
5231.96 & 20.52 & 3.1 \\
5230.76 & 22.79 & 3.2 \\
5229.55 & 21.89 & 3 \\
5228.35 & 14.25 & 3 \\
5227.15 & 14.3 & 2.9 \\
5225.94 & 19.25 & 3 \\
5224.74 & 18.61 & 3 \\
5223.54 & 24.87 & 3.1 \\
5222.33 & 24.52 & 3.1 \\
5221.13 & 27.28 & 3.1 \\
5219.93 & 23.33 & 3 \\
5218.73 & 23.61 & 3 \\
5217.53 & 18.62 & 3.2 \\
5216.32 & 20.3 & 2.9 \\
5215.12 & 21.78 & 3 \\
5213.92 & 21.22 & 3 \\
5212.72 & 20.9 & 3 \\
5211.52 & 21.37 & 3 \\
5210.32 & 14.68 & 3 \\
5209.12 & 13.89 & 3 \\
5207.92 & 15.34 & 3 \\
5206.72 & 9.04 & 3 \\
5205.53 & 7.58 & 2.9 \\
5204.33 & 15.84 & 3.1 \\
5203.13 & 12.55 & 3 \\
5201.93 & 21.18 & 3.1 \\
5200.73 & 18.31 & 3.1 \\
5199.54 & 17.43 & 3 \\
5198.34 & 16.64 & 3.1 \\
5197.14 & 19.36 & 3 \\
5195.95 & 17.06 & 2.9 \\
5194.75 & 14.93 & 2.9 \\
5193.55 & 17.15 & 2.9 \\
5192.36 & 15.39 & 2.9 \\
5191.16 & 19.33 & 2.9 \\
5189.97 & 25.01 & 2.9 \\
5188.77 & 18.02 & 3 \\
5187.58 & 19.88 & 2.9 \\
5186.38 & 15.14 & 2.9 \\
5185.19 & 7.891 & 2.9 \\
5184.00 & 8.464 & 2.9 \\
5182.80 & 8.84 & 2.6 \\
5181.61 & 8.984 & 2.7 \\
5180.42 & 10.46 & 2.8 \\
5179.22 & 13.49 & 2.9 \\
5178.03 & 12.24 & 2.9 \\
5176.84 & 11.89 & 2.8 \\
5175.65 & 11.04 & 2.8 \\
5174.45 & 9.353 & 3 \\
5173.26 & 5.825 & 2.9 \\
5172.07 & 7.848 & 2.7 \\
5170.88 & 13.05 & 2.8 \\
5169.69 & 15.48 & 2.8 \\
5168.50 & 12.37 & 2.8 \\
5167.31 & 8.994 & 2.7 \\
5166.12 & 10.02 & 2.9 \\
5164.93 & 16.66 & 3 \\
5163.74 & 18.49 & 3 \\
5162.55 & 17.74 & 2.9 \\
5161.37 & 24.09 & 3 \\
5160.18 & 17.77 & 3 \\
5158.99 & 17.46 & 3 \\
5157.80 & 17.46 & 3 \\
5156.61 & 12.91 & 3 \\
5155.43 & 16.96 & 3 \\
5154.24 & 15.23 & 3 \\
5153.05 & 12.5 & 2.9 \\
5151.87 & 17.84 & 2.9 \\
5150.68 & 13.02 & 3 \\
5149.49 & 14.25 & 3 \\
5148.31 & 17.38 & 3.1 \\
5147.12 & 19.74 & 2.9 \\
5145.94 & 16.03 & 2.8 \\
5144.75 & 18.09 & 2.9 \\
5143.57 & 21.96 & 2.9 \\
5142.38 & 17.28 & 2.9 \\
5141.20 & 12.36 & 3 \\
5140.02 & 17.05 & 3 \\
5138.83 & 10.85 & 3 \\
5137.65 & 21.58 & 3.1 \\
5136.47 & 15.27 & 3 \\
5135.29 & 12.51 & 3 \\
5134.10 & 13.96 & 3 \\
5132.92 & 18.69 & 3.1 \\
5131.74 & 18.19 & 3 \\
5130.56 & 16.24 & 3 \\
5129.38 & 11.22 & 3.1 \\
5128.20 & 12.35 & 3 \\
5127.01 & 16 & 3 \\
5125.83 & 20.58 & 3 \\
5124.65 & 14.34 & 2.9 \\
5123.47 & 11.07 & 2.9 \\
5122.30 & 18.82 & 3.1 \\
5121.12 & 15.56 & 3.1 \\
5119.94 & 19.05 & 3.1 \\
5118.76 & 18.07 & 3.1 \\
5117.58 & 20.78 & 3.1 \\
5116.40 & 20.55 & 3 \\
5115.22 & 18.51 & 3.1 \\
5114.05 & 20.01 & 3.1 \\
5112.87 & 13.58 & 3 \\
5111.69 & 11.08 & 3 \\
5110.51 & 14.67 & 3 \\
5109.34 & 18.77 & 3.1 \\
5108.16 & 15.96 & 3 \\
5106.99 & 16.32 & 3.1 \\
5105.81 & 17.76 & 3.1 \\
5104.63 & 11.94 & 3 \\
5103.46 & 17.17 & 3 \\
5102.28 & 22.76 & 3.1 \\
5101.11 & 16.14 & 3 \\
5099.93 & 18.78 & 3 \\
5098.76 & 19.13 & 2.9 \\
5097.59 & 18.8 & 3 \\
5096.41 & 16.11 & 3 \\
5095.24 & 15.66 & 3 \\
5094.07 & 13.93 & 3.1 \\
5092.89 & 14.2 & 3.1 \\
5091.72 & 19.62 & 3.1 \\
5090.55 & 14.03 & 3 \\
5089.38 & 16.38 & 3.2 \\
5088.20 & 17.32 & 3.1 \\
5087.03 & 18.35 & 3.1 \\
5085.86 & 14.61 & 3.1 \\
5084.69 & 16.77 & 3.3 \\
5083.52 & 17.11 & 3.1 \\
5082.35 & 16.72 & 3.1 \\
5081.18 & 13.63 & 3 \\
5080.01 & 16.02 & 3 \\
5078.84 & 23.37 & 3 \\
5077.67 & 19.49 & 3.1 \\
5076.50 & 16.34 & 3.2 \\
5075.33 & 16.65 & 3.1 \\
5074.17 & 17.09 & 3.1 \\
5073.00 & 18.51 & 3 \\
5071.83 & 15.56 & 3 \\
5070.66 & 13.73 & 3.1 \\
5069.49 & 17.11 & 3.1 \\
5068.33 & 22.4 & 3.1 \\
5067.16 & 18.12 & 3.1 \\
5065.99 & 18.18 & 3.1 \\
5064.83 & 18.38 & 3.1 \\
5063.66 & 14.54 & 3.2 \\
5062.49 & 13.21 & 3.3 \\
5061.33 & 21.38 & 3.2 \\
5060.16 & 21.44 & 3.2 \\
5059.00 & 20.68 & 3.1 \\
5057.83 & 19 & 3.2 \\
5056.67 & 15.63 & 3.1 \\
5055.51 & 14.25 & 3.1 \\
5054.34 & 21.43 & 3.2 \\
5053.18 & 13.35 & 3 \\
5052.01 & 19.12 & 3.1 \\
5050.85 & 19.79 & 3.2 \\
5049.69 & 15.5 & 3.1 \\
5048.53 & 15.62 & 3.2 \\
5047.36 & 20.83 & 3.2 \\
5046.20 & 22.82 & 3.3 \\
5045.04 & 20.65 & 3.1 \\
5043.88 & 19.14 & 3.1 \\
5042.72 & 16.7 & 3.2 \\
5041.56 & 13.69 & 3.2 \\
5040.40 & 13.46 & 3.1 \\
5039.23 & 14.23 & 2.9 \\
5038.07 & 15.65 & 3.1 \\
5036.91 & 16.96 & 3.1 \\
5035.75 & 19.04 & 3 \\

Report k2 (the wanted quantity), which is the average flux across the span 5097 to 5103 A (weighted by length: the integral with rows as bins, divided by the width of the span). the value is 19.1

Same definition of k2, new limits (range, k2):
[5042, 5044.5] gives 17.8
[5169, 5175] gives 10.4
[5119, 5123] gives 17.7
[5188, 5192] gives 20.4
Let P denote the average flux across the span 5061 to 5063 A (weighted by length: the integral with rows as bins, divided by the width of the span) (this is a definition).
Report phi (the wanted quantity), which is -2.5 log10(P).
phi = -3.07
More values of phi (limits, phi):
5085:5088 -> -3.05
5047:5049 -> -3.14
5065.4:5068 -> -3.17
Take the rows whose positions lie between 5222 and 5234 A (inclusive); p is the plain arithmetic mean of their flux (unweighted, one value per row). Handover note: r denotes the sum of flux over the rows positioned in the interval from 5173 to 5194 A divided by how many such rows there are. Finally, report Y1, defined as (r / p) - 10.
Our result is -9.33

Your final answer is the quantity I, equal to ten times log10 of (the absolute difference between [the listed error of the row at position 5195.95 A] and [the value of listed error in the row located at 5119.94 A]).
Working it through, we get -7.0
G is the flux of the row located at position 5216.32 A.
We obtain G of 20.3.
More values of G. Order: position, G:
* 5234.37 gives 18.35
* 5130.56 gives 16.24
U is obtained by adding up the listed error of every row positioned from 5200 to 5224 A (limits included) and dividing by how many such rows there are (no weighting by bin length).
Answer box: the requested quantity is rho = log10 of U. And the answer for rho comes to 0.481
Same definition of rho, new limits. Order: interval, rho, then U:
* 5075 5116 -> 0.486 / 3.06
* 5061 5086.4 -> 0.493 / 3.11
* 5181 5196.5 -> 0.458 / 2.87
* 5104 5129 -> 0.483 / 3.04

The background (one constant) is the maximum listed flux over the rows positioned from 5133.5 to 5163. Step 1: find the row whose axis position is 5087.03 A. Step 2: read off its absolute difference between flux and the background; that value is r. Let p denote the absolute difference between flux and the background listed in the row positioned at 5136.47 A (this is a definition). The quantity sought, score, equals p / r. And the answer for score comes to 1.54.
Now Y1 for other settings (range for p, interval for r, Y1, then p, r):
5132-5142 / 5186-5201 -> -8.82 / 15.3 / 18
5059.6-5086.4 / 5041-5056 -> -8.97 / 17.4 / 18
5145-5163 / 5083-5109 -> -9.00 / 16.7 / 17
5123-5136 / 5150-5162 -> -8.90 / 15.0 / 17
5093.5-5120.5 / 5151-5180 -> -9.18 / 17.2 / 14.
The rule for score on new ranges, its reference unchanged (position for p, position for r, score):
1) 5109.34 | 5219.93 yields 7.00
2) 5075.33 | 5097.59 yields 1.41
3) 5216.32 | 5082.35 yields 0.51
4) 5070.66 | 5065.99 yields 1.75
